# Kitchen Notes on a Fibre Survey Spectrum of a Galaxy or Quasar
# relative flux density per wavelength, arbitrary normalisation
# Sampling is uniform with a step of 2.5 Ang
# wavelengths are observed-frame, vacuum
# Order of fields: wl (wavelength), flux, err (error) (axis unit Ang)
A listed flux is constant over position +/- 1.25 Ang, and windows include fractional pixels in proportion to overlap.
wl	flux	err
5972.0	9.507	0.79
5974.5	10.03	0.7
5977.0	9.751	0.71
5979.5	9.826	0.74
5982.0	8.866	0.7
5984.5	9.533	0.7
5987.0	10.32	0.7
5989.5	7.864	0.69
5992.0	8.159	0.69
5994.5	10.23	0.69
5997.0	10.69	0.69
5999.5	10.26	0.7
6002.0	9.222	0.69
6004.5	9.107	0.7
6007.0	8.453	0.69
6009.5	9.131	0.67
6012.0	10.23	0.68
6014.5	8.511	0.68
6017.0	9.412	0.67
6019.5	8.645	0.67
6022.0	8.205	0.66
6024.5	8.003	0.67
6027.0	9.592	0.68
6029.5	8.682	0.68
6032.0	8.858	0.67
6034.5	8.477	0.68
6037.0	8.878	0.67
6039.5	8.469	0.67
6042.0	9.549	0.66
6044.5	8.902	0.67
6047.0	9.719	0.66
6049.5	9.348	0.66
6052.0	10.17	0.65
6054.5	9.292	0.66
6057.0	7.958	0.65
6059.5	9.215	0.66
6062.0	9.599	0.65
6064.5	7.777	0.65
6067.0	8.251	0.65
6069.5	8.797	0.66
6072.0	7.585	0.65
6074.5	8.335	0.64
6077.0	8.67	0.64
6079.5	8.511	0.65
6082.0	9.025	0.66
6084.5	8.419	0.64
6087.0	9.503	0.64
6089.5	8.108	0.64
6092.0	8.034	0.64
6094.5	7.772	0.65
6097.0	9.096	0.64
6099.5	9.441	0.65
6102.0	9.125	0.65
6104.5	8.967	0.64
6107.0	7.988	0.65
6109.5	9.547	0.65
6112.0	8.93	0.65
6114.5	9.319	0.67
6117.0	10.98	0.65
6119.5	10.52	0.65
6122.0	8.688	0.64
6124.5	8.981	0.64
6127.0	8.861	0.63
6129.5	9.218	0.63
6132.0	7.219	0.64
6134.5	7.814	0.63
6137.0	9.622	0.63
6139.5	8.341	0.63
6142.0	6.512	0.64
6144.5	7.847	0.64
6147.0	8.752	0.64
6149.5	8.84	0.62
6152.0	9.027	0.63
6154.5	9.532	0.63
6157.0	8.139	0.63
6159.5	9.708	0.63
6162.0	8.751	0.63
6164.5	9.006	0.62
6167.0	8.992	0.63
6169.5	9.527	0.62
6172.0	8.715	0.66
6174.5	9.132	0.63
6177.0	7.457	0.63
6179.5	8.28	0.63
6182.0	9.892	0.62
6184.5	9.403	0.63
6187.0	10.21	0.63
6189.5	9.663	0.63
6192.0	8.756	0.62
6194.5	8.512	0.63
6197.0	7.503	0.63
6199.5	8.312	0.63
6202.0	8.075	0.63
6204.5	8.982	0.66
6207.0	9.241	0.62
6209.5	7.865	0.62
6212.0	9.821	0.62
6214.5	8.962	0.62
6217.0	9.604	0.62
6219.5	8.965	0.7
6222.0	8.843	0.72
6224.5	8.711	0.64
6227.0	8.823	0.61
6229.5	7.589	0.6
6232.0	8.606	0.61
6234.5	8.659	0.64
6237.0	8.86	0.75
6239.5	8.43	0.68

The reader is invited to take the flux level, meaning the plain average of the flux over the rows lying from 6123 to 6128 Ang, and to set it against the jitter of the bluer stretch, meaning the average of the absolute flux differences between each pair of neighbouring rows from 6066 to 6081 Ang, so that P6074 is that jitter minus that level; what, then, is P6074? -8.3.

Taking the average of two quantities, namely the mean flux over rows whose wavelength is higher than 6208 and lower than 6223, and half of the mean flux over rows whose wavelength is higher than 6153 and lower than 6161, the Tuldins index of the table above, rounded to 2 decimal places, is 6.79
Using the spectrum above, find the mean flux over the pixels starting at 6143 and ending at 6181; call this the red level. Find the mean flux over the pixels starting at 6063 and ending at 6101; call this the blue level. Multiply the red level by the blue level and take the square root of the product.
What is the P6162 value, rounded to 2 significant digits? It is 8.6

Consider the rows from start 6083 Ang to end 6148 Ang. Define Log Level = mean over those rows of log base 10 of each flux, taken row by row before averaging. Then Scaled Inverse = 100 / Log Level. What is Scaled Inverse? 106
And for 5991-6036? 104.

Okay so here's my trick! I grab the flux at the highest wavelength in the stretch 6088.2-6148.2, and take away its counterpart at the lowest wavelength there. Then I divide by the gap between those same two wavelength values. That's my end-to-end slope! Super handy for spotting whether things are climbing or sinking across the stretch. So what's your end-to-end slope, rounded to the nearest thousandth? 0.011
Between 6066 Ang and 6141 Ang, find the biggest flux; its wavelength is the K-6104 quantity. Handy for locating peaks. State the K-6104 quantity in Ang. 6117.0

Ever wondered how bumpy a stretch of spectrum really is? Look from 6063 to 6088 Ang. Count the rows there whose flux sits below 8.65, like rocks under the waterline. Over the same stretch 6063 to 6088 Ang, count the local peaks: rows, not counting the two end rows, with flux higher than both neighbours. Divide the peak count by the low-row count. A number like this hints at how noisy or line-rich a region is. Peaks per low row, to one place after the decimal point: 0.5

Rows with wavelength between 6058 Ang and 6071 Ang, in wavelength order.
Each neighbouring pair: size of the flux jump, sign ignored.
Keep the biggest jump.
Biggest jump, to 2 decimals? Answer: 1.82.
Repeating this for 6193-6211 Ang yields 1.38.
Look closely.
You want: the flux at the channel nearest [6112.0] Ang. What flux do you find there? 8.93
